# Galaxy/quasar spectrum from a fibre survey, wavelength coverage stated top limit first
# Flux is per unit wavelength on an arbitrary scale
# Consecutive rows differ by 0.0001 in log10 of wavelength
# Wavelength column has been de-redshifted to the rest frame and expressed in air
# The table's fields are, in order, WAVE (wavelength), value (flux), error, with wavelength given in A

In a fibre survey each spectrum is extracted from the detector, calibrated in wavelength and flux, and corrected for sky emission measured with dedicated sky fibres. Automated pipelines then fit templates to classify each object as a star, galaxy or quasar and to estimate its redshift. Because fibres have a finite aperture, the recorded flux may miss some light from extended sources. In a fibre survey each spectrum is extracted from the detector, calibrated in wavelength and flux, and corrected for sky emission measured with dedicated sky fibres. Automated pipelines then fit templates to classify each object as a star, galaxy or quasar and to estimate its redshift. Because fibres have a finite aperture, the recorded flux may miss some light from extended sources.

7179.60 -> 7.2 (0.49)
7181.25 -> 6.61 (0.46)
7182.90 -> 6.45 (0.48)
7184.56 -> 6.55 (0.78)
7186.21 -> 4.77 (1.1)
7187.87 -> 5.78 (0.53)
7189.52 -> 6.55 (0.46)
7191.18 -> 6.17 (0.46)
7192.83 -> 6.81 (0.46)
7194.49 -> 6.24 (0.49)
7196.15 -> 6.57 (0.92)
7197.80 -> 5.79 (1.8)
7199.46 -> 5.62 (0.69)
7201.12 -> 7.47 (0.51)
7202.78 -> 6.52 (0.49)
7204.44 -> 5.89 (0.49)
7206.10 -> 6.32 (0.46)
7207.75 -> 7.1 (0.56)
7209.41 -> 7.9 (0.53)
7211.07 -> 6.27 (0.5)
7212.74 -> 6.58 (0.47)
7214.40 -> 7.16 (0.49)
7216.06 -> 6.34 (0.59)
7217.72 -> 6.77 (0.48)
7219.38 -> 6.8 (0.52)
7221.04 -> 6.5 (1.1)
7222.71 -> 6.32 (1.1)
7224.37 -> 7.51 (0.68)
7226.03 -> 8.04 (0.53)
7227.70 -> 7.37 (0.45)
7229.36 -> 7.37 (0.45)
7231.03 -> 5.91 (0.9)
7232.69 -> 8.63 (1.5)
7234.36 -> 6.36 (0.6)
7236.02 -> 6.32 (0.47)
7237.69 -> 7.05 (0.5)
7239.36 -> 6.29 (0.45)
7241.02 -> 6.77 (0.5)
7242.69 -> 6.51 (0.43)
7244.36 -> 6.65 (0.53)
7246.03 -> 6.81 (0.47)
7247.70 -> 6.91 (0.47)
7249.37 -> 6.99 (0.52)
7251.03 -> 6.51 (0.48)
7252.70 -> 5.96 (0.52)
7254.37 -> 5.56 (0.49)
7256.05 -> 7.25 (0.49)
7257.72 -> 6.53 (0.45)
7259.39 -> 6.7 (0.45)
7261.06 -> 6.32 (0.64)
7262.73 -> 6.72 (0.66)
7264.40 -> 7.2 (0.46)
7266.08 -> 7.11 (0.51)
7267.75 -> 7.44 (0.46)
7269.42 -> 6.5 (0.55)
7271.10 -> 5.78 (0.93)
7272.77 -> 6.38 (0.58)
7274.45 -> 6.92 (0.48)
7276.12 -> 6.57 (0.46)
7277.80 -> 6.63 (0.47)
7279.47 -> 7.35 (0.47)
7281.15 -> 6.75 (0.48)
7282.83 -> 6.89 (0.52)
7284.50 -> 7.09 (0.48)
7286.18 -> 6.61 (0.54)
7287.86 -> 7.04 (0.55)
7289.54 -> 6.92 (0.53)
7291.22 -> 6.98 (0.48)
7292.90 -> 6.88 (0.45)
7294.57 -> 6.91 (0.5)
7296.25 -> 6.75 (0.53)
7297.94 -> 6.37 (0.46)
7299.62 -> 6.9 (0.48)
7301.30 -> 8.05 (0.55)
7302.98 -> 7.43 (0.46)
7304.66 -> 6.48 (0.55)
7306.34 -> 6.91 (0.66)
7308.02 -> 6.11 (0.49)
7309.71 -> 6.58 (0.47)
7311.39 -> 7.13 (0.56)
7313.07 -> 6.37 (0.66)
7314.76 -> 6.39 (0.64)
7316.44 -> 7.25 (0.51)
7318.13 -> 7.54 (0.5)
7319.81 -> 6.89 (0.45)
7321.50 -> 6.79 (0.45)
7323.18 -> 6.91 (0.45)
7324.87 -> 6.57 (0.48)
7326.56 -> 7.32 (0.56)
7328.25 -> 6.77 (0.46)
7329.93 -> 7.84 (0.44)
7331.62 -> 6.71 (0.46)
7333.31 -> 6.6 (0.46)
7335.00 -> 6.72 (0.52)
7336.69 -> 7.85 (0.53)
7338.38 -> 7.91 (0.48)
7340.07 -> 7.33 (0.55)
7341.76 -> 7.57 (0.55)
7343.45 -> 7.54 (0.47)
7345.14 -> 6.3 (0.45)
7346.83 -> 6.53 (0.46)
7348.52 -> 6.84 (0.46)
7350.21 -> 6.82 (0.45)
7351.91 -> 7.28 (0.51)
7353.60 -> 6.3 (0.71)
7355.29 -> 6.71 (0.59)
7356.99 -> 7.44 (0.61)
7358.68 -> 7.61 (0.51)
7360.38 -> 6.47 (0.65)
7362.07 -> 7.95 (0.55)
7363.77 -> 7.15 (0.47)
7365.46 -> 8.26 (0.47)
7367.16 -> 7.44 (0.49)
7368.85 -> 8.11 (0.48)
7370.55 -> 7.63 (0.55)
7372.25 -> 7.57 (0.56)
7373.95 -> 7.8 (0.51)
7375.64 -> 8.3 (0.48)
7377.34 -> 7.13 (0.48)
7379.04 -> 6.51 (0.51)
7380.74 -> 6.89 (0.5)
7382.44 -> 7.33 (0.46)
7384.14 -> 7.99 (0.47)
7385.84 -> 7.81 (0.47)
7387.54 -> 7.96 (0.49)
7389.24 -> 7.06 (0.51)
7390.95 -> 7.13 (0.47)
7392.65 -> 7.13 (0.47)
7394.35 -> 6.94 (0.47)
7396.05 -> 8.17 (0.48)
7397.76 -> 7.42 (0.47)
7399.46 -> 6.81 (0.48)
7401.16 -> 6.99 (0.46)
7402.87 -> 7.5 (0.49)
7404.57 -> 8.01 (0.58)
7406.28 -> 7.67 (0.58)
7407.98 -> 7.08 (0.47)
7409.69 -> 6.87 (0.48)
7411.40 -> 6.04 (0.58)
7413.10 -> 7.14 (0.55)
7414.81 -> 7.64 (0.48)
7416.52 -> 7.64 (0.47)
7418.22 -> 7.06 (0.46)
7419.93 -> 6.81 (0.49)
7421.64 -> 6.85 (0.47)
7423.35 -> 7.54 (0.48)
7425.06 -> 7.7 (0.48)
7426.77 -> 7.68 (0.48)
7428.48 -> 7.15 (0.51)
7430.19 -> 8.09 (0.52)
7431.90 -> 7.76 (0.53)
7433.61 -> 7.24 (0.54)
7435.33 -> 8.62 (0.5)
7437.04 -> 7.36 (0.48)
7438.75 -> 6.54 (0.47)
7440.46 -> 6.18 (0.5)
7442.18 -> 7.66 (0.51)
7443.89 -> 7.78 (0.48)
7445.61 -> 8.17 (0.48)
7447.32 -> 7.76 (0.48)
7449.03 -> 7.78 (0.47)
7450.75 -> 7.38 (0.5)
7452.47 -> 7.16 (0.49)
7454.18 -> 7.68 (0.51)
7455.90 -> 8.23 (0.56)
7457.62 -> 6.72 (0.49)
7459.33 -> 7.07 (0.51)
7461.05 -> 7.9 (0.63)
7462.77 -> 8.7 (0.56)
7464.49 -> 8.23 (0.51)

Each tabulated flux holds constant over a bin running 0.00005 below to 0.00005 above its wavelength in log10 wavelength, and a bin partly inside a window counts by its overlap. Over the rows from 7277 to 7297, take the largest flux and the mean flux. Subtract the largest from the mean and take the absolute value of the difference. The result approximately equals 0.45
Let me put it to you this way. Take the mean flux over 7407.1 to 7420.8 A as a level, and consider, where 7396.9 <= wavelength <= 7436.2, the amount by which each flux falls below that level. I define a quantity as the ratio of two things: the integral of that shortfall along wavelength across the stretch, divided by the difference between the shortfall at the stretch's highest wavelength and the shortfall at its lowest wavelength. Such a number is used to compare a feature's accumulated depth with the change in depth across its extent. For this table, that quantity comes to 11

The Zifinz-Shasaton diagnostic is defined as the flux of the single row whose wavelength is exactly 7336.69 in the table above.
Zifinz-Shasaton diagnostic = 7.85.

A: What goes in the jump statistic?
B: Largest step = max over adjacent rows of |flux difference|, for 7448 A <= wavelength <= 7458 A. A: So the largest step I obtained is 1.5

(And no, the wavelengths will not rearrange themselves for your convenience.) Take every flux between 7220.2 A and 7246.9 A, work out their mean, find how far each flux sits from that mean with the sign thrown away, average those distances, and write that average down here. 0.57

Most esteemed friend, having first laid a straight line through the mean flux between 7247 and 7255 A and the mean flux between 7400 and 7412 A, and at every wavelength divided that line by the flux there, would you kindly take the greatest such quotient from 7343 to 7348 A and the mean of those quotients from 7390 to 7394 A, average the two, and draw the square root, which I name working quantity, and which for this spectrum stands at 1.02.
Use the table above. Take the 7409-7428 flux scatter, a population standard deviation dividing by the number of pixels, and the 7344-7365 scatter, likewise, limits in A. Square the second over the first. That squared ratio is 1.06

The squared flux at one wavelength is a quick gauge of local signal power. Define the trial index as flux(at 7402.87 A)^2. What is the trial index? 56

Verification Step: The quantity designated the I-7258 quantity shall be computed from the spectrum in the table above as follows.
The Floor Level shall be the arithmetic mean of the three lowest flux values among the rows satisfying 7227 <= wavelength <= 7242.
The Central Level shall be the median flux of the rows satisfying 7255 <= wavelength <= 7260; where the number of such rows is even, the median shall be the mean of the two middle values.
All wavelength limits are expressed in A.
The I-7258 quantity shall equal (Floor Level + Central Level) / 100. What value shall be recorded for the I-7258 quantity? 0.129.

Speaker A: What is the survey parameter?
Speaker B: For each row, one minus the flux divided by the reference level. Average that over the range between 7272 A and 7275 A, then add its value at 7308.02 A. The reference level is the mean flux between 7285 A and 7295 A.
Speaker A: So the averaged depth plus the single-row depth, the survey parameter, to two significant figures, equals 0.15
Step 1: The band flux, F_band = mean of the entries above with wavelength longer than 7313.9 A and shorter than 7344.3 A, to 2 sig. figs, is 7.1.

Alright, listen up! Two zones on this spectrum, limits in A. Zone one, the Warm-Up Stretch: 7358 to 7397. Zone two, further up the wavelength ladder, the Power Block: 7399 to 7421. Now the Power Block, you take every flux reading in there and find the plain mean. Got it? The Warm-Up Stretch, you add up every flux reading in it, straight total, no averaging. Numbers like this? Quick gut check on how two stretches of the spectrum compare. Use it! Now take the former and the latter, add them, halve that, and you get 90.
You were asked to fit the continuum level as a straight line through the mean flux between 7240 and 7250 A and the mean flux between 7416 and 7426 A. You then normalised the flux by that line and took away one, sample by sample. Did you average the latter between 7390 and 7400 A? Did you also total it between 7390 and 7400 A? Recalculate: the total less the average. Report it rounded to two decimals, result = 0.05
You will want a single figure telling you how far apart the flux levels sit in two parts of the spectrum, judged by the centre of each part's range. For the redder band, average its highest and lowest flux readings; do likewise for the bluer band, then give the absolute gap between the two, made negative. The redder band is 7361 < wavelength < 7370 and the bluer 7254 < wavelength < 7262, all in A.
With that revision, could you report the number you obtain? -1.3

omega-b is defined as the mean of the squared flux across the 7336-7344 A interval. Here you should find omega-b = 58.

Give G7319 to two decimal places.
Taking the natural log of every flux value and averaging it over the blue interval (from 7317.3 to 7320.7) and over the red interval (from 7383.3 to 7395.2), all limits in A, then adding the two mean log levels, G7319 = 3.98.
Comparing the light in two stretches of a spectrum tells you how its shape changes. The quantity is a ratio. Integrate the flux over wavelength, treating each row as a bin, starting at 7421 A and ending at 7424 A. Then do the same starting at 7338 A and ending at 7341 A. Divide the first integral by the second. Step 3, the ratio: 0.95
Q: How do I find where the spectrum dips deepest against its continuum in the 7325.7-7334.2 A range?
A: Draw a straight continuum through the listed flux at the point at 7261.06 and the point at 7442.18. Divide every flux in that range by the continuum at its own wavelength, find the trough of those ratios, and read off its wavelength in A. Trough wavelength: 7333.31 A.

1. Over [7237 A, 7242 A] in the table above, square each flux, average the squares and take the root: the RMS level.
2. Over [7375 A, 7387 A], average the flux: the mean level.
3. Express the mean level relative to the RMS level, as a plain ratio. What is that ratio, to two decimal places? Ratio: 1.11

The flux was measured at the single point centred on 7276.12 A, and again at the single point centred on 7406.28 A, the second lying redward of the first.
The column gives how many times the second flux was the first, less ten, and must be -8.83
